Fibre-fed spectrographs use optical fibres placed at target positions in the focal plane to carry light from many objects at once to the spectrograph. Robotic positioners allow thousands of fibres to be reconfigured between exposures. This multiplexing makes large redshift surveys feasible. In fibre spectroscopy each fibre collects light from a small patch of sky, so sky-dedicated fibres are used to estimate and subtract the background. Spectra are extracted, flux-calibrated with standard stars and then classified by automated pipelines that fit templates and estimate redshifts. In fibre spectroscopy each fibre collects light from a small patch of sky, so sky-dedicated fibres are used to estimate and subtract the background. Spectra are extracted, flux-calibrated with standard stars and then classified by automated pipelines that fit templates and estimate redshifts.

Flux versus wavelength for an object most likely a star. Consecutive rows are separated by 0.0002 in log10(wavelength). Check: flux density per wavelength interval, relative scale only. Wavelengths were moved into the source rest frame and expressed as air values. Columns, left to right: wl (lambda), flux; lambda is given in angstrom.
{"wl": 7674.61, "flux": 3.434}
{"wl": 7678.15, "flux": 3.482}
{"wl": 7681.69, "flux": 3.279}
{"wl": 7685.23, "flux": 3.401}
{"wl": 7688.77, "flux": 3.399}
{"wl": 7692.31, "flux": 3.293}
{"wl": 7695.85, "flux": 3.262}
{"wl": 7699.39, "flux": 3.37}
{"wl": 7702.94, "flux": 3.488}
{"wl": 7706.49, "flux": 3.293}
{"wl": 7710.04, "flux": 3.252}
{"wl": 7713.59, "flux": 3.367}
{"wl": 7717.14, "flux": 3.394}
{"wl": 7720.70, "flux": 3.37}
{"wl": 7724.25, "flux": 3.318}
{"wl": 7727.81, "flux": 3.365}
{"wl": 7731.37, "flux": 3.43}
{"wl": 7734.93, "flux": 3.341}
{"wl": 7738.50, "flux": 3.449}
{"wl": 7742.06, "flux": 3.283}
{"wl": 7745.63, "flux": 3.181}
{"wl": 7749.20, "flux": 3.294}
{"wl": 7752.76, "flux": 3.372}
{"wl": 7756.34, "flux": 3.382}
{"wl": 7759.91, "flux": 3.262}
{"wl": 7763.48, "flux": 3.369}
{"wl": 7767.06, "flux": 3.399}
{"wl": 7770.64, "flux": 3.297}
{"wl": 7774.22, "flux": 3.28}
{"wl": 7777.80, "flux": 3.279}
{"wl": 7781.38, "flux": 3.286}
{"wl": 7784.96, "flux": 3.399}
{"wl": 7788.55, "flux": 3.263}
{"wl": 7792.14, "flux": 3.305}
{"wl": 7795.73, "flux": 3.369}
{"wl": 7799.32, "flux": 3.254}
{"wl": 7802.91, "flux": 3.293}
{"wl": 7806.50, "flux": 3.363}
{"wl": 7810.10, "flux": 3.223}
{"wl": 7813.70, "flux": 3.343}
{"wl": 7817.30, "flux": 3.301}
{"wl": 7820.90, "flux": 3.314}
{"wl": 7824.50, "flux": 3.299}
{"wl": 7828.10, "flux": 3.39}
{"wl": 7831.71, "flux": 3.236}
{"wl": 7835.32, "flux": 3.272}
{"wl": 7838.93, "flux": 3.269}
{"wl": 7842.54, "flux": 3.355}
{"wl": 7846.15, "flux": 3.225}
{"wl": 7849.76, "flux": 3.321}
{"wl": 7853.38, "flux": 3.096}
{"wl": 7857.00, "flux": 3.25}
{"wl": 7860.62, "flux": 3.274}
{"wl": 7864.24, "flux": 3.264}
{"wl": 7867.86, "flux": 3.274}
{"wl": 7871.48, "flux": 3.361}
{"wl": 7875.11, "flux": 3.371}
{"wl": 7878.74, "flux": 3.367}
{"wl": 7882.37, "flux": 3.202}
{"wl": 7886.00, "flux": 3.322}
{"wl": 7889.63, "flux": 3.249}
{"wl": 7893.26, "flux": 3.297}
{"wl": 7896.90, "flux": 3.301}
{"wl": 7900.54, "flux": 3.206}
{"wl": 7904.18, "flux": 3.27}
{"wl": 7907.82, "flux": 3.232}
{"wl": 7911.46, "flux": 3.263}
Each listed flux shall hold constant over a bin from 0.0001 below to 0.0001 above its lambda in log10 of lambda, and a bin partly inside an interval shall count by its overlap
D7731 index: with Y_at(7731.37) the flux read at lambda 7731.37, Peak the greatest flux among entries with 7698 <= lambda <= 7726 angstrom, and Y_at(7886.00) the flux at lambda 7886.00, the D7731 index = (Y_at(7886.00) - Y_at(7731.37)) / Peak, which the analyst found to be -0.031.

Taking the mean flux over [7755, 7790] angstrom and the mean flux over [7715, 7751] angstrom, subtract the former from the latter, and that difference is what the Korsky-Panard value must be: 0.021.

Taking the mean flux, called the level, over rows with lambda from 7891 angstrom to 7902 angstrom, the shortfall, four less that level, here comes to 0.732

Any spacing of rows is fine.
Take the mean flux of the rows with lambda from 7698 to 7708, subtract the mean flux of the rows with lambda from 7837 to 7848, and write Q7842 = 0.10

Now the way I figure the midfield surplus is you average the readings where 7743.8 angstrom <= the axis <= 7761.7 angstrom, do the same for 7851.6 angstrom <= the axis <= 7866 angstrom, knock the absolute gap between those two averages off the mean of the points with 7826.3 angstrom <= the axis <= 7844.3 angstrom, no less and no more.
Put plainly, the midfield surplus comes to 3.23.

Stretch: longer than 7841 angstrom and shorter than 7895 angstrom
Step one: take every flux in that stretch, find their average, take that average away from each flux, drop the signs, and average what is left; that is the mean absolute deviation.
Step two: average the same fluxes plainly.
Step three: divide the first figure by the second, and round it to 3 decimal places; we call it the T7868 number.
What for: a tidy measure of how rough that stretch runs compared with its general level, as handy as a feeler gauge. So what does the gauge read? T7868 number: 0.017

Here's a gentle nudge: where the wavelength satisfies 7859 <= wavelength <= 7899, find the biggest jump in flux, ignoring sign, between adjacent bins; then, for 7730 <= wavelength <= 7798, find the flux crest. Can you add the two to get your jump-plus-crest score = 3.61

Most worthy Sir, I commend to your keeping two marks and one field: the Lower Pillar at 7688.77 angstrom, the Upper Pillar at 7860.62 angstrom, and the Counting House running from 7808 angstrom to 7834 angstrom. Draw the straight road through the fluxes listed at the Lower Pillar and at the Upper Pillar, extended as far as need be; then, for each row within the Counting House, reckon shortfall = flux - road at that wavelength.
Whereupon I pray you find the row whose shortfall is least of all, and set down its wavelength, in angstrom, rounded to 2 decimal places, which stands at 7810.10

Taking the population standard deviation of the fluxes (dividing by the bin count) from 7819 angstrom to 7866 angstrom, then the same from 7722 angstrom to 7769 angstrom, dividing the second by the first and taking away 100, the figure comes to -99.0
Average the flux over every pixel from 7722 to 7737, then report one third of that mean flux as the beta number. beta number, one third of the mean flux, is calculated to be 1.12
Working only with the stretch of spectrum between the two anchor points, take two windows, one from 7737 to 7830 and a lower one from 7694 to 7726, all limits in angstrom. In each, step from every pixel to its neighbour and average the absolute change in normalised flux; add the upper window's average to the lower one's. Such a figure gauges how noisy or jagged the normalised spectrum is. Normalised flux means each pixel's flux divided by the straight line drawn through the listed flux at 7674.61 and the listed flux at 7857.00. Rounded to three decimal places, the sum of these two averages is 0.047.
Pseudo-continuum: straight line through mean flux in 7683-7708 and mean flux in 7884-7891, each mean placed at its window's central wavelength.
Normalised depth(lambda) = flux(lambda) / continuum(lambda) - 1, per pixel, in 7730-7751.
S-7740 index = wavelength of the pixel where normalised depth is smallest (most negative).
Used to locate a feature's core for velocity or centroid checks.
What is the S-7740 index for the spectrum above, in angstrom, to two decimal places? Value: 7745.63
